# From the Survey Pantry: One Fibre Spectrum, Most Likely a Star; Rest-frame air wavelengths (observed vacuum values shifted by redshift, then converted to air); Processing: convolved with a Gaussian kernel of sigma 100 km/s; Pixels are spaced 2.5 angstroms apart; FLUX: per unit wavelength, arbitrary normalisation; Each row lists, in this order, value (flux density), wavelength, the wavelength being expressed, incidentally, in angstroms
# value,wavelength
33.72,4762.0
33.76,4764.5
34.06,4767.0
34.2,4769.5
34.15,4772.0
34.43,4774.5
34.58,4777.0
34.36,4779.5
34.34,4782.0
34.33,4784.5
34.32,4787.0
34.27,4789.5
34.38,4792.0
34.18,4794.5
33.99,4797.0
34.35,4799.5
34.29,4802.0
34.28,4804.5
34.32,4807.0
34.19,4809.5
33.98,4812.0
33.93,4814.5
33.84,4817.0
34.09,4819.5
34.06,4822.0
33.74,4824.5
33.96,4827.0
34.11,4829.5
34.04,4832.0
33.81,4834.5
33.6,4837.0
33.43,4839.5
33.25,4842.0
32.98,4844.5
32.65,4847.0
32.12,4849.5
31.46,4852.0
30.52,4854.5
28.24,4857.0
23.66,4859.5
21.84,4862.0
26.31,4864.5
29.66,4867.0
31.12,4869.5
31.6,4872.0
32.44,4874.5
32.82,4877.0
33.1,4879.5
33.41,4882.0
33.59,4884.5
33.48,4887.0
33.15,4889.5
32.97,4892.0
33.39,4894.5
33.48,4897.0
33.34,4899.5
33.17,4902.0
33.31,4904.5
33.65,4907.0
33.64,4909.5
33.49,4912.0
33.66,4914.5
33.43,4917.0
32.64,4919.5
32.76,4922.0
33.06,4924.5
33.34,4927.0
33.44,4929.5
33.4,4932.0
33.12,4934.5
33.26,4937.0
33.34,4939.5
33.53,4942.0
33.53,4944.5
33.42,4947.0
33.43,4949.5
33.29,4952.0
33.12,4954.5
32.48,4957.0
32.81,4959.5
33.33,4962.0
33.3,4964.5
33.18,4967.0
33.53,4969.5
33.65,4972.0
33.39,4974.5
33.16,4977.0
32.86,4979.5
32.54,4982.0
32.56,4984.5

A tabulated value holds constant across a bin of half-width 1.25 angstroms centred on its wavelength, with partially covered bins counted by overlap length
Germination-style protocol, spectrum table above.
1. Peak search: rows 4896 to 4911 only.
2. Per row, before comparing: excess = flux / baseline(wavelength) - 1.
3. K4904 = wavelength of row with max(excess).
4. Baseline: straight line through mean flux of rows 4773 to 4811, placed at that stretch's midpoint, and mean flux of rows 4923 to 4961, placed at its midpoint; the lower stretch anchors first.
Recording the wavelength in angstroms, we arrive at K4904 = 4909.5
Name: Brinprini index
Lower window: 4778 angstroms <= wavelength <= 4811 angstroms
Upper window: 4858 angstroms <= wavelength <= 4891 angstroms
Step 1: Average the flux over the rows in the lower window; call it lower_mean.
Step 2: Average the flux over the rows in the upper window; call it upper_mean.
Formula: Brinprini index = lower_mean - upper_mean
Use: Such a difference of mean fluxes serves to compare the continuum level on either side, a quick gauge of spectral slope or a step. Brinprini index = 3.8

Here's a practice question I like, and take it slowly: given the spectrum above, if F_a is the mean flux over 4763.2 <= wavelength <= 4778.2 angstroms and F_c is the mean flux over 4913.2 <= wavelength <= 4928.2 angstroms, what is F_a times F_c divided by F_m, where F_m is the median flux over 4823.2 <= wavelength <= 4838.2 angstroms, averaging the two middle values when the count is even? 33.5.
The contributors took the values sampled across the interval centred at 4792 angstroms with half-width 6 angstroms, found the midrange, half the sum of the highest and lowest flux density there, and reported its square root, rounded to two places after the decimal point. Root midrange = 5.85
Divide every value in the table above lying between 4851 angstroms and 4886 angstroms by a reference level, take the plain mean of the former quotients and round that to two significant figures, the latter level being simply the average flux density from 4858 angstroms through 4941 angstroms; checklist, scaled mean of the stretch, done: 0.93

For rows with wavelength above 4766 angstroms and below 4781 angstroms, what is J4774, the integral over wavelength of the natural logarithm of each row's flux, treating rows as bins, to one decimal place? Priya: 53.0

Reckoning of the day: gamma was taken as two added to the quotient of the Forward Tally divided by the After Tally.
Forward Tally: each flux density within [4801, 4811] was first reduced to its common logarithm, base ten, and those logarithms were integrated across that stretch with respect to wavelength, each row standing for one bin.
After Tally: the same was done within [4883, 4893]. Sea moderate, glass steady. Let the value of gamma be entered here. 3.01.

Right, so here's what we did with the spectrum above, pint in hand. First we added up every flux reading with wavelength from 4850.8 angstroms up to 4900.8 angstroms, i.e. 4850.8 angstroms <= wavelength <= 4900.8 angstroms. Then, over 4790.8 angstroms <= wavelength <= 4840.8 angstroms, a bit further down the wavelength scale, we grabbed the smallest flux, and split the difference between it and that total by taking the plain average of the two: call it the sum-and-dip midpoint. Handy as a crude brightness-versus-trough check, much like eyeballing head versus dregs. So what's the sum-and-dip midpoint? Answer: 327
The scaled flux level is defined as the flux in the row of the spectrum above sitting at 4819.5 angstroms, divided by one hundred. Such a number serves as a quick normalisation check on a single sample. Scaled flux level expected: 0.341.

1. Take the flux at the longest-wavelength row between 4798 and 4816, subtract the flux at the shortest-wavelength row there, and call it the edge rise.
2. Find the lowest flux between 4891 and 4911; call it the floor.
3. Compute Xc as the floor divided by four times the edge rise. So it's -20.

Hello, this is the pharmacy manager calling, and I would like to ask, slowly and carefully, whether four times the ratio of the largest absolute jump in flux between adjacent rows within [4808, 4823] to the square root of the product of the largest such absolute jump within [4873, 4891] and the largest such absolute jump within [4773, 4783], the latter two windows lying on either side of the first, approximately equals 3.46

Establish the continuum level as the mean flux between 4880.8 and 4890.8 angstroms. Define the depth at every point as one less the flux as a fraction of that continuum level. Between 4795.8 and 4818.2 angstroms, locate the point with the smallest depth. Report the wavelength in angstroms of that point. 4799.5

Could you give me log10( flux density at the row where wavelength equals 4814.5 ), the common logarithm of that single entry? 1.531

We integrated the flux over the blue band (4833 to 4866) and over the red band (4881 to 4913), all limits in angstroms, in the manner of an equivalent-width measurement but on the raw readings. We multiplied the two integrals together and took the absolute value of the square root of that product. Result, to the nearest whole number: 1034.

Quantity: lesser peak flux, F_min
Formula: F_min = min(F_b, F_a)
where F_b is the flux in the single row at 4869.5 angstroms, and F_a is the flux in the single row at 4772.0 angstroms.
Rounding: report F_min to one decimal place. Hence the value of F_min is 31.1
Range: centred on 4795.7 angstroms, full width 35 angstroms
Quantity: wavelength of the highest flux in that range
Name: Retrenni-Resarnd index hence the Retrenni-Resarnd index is 4792.0 angstroms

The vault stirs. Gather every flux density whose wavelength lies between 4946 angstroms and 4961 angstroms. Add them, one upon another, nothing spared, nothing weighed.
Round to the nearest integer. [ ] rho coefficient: 199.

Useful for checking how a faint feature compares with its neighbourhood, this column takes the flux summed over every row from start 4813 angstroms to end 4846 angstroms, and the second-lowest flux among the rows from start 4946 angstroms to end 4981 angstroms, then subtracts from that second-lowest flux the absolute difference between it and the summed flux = -373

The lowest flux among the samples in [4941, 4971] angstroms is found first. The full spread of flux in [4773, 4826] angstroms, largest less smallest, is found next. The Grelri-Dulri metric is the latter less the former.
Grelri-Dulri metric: -31.6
